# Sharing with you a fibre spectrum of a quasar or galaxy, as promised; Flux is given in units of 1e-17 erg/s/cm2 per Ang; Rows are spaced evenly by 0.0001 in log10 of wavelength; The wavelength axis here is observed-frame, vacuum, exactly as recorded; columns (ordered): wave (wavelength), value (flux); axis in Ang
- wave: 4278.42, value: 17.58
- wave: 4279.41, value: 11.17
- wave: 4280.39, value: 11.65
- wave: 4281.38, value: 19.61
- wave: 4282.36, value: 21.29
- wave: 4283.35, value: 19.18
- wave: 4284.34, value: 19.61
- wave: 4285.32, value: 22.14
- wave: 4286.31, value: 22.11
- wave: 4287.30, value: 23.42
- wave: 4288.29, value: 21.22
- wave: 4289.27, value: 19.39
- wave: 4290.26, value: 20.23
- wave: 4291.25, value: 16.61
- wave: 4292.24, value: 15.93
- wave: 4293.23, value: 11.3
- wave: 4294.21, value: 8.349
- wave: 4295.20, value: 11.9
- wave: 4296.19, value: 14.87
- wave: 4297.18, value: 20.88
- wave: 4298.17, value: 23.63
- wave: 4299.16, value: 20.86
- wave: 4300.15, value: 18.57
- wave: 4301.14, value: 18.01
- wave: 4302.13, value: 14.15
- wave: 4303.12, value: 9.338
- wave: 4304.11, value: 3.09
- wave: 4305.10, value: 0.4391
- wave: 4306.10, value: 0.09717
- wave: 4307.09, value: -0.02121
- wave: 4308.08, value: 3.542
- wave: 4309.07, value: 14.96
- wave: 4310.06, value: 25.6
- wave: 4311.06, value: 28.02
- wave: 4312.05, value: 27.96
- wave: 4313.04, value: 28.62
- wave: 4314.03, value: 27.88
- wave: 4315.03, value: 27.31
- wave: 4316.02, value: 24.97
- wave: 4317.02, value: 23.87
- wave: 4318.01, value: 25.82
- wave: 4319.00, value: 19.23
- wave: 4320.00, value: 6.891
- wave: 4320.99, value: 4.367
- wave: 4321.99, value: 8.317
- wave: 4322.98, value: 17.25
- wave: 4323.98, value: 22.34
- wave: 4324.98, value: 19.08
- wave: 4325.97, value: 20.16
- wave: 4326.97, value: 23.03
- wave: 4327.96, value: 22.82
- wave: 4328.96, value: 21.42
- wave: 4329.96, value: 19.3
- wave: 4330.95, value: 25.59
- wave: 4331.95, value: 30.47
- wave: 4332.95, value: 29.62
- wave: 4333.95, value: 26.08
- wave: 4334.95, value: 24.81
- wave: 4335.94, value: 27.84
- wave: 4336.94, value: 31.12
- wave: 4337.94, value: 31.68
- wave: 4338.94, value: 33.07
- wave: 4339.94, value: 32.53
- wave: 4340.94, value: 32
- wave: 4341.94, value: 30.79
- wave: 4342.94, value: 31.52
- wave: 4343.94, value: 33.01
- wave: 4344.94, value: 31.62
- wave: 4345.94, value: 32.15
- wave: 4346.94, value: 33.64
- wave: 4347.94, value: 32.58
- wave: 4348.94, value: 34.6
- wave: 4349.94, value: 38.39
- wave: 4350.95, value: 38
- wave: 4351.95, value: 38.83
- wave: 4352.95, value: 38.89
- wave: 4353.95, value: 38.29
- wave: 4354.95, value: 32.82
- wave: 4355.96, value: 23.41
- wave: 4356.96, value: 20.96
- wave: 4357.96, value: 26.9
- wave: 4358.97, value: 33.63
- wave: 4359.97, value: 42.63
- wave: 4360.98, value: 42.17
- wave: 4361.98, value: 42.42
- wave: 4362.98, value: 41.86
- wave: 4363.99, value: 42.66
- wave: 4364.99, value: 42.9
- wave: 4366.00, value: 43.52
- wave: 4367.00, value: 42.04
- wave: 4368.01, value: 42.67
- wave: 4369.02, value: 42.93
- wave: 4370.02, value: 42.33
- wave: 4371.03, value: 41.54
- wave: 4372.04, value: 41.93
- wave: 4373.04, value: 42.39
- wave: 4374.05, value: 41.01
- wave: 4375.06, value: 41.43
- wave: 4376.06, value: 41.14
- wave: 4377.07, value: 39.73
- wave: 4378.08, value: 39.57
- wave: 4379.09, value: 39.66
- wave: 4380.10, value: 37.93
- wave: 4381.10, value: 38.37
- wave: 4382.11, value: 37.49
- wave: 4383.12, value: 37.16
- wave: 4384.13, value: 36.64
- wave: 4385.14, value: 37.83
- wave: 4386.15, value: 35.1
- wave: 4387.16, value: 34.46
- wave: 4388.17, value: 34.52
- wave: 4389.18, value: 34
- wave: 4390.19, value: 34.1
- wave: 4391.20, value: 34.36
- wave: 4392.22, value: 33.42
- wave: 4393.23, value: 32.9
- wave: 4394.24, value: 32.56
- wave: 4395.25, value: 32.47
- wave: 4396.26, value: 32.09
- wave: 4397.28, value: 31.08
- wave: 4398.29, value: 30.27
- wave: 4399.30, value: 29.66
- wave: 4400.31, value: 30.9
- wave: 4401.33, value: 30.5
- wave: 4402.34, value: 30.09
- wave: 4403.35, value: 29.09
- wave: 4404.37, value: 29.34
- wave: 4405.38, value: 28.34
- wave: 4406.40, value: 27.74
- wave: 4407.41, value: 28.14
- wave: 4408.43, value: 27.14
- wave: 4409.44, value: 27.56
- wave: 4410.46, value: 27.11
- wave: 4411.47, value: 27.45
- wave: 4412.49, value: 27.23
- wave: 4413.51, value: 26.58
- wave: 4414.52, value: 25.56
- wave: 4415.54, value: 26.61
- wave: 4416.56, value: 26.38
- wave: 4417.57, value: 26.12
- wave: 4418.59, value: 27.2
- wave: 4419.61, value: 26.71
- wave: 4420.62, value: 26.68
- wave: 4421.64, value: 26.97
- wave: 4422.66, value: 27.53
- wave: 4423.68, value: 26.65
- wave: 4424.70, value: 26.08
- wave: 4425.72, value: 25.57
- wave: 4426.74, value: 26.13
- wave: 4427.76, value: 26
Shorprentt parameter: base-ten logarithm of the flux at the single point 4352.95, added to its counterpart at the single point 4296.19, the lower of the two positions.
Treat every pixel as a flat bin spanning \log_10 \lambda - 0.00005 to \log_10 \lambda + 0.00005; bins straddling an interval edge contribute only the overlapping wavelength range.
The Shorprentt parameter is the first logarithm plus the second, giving 2.8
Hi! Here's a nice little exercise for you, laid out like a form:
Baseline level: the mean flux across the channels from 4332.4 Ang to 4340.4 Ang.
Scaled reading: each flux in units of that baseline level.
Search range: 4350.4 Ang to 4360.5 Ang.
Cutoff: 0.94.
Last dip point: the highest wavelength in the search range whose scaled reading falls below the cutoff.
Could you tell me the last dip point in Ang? 4357.96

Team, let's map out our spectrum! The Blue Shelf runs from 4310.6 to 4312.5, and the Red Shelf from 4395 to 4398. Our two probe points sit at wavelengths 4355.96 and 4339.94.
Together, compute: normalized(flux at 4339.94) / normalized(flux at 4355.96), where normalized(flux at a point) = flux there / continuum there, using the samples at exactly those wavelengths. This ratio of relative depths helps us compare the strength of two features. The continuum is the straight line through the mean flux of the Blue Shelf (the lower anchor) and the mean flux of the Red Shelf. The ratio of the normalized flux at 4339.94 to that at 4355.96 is 1.42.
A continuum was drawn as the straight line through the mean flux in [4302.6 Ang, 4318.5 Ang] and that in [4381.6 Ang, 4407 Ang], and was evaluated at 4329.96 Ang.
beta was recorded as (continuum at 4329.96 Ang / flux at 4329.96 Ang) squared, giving 1.14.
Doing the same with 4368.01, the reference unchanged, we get 0.42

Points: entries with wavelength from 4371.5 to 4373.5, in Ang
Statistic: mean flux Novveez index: 42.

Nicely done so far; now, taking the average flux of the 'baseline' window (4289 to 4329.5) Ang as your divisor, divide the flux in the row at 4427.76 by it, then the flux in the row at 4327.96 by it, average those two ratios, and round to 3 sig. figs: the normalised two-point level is 1.45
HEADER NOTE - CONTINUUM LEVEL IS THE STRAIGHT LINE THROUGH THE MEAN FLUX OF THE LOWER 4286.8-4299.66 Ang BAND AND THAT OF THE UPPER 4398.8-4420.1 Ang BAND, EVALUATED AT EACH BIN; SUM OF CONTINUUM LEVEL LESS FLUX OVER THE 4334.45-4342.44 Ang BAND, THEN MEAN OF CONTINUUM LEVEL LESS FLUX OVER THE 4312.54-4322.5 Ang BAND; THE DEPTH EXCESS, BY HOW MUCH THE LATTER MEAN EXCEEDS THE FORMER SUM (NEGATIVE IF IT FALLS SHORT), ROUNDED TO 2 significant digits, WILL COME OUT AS 71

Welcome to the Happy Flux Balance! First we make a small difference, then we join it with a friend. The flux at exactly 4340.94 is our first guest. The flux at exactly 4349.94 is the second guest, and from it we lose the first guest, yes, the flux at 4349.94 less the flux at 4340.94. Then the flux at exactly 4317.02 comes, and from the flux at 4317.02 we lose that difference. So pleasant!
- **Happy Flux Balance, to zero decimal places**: 17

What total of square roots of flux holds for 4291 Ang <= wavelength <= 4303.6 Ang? 51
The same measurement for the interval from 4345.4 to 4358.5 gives 74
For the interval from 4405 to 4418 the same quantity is 68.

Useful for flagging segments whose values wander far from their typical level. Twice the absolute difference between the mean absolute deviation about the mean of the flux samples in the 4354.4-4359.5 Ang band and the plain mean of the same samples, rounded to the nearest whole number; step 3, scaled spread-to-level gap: 46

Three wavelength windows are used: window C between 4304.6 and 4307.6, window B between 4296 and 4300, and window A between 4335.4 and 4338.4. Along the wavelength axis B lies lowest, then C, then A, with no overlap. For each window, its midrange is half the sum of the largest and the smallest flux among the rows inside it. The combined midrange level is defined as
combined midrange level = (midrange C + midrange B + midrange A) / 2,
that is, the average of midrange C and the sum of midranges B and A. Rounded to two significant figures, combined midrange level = 25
